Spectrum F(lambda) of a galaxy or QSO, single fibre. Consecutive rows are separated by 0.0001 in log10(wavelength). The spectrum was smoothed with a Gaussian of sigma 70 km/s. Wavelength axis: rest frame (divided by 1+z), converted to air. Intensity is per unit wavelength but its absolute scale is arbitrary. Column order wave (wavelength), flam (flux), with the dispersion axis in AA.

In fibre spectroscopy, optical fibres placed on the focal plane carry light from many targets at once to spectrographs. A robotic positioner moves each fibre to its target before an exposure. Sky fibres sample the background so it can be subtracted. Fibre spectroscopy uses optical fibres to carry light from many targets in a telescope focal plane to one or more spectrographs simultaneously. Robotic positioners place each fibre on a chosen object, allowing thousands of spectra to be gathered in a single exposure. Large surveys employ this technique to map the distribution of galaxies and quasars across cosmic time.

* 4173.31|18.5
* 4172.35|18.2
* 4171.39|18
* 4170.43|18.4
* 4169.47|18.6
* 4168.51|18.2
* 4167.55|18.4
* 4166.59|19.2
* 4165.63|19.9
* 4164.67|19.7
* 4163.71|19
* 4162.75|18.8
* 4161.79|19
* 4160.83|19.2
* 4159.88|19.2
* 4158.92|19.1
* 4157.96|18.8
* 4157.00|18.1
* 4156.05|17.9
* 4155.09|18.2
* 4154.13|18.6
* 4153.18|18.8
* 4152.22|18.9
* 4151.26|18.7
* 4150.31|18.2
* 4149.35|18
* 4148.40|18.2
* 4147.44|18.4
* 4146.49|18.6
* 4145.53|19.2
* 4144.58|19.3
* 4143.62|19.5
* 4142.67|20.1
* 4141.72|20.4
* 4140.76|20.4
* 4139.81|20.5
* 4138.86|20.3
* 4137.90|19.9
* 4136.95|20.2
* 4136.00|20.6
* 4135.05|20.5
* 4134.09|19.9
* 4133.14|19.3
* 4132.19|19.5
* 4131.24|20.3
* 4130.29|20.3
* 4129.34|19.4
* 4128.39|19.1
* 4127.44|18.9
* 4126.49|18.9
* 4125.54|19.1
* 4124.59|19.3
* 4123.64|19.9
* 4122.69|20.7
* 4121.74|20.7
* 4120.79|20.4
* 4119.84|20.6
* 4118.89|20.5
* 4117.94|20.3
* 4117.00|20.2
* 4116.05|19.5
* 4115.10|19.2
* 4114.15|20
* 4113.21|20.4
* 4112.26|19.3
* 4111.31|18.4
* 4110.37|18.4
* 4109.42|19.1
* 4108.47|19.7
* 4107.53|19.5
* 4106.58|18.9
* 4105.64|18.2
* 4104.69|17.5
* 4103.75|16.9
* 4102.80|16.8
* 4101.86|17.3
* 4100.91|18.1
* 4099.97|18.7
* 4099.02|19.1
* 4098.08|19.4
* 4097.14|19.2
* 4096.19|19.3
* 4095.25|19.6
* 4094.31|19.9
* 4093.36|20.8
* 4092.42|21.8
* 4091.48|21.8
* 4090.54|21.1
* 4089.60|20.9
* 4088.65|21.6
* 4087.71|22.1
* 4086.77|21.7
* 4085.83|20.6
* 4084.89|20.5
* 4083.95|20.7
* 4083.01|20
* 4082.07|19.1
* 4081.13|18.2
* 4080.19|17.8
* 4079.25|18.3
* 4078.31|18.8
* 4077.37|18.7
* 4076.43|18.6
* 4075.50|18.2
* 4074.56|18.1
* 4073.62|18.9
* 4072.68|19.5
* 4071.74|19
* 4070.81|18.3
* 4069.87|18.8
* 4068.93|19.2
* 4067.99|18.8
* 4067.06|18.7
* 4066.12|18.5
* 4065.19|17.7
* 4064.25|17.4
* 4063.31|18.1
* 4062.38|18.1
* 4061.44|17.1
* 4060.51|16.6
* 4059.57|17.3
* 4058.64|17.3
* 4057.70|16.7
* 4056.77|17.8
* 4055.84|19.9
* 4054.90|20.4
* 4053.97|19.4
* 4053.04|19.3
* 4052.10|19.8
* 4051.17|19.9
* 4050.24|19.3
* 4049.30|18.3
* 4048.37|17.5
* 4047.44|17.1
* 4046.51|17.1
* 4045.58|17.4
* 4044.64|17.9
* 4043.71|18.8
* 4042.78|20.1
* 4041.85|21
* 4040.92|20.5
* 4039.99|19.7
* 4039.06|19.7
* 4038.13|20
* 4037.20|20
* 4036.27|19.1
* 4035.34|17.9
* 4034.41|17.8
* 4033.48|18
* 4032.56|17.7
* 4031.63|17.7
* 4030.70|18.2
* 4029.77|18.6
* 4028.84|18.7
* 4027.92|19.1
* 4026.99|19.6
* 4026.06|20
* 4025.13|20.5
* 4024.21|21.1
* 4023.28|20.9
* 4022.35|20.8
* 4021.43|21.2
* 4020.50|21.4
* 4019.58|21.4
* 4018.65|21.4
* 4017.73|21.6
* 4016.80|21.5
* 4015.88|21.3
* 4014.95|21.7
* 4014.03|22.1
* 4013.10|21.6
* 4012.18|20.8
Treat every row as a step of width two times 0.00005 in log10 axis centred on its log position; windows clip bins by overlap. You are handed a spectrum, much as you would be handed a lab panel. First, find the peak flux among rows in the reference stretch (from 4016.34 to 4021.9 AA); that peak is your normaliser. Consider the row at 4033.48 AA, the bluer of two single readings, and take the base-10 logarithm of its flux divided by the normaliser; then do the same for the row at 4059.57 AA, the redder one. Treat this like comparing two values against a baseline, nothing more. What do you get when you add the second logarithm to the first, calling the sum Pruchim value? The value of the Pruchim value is -0.18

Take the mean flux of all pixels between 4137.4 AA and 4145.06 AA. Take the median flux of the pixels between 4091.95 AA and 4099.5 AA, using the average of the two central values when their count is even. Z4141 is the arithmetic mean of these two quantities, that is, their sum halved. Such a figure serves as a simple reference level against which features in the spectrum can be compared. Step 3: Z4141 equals 19.8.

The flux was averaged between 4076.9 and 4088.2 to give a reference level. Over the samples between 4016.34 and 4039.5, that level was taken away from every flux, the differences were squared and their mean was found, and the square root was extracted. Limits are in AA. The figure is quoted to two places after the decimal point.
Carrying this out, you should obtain 1.36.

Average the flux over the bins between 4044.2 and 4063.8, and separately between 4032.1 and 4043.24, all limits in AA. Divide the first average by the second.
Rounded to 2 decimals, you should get 0.94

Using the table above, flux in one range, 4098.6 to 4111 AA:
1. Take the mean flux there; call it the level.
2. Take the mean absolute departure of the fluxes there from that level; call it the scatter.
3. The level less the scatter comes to 17.5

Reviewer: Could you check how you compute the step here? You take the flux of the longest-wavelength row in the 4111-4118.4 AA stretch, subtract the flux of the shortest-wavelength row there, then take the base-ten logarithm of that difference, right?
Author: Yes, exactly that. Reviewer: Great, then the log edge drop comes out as 0.28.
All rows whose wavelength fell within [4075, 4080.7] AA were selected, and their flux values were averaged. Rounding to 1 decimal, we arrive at 18.4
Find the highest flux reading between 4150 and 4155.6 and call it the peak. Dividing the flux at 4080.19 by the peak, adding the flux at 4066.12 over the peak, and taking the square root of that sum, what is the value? 1.39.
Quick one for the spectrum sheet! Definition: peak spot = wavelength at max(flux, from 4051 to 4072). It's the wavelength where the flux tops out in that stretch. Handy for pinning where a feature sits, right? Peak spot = 4054.90 AA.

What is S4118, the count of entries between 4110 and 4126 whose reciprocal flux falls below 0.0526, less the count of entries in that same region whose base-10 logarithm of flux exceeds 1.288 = 4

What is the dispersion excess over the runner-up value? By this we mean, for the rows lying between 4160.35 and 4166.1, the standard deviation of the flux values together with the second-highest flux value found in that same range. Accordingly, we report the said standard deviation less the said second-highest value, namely -19.3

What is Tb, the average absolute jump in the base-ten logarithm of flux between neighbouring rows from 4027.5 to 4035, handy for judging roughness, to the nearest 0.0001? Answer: 0.0065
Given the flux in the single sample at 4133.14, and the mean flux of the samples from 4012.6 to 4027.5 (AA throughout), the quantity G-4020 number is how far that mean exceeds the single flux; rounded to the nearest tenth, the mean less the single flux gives 1.8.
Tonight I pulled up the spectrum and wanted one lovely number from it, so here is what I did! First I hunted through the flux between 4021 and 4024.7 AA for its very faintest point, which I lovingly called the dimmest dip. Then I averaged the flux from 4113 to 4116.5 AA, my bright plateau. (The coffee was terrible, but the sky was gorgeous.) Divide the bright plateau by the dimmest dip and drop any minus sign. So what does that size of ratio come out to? 0.95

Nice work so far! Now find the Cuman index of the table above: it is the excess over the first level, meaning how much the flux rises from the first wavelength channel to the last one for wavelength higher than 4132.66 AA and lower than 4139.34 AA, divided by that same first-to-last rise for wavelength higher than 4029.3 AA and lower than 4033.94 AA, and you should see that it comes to -1.7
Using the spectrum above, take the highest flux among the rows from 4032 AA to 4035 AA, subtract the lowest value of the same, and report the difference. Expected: 0.3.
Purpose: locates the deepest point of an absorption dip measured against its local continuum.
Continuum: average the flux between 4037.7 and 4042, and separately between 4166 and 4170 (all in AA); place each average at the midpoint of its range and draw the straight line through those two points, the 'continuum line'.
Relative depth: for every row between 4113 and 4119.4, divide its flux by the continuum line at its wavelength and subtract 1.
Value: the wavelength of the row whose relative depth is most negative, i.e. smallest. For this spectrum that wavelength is 4115.10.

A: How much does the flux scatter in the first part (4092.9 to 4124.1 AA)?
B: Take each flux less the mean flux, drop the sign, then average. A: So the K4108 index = 0.86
